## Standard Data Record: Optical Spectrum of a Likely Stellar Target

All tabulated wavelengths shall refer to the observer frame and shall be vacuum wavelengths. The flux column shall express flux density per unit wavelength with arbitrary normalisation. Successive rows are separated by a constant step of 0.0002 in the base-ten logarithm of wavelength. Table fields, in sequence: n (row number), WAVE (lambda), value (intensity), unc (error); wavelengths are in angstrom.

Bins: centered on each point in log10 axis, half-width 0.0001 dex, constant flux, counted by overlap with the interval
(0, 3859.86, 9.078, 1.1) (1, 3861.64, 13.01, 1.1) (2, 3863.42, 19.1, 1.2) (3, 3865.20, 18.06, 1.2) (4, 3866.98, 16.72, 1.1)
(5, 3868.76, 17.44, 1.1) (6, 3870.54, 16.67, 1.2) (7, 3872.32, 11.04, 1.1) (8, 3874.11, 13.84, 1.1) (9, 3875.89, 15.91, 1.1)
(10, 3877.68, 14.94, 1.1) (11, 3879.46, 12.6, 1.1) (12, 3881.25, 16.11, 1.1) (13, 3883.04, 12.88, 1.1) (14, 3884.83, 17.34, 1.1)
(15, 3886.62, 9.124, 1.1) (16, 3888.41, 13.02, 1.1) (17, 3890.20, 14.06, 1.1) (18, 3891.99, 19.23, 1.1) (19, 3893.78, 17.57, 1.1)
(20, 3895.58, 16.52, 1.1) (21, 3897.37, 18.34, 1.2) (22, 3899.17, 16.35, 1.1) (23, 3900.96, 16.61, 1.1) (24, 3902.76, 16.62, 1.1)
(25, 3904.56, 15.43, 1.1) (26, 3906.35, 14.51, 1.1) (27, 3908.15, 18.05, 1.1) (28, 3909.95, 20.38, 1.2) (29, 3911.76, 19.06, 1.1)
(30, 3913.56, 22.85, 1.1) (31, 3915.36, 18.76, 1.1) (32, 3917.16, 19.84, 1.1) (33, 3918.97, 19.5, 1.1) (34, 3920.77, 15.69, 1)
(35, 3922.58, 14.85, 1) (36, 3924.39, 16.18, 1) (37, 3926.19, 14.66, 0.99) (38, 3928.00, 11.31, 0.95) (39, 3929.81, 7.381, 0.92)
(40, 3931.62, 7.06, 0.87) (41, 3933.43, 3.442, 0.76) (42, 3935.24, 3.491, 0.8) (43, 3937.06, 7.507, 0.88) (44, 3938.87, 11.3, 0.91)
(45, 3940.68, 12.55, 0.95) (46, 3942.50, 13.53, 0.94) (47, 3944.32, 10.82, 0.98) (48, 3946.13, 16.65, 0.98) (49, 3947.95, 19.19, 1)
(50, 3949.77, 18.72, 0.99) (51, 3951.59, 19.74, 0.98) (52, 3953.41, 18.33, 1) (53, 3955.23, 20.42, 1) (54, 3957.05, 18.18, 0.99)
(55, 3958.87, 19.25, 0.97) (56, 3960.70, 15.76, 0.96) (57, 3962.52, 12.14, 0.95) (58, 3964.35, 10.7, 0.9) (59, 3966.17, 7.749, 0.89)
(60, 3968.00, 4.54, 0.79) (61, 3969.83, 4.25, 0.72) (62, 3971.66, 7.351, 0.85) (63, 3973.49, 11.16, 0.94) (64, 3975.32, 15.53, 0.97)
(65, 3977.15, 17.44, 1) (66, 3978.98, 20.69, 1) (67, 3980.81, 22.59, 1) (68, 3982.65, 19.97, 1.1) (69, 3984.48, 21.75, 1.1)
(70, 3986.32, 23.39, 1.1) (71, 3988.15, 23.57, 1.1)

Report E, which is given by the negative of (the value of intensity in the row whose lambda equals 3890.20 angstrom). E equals -14.1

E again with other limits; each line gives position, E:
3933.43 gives -3.4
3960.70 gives -15.8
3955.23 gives -20.4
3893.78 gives -17.6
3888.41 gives -13.0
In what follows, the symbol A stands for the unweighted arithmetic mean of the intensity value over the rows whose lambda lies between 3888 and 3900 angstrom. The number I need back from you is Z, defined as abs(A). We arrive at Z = 16.4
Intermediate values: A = 16.4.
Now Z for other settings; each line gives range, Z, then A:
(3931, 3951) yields 11.3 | 11.3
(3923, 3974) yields 12.3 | 12.3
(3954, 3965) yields 16.1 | 16.1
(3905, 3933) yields 16.0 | 16.0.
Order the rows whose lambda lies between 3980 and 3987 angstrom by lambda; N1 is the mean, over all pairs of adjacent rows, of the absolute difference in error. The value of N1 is 0.033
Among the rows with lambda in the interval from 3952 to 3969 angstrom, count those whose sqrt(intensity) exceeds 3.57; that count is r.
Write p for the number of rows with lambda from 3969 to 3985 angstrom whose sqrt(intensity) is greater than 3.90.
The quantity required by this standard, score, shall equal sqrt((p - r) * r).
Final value 2.2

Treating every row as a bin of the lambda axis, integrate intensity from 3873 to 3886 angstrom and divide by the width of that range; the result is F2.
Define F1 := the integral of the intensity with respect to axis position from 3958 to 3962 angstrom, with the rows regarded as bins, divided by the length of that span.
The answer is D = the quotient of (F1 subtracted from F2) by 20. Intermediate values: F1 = 17.0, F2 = 15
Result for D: -0.12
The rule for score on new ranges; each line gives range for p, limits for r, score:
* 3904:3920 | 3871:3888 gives 3.5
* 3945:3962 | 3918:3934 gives 4.5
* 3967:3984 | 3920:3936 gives 2.0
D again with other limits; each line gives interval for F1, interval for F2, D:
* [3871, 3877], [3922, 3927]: 0.07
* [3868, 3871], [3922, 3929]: -0.15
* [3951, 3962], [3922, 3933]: -0.34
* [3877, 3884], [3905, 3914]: 0.22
